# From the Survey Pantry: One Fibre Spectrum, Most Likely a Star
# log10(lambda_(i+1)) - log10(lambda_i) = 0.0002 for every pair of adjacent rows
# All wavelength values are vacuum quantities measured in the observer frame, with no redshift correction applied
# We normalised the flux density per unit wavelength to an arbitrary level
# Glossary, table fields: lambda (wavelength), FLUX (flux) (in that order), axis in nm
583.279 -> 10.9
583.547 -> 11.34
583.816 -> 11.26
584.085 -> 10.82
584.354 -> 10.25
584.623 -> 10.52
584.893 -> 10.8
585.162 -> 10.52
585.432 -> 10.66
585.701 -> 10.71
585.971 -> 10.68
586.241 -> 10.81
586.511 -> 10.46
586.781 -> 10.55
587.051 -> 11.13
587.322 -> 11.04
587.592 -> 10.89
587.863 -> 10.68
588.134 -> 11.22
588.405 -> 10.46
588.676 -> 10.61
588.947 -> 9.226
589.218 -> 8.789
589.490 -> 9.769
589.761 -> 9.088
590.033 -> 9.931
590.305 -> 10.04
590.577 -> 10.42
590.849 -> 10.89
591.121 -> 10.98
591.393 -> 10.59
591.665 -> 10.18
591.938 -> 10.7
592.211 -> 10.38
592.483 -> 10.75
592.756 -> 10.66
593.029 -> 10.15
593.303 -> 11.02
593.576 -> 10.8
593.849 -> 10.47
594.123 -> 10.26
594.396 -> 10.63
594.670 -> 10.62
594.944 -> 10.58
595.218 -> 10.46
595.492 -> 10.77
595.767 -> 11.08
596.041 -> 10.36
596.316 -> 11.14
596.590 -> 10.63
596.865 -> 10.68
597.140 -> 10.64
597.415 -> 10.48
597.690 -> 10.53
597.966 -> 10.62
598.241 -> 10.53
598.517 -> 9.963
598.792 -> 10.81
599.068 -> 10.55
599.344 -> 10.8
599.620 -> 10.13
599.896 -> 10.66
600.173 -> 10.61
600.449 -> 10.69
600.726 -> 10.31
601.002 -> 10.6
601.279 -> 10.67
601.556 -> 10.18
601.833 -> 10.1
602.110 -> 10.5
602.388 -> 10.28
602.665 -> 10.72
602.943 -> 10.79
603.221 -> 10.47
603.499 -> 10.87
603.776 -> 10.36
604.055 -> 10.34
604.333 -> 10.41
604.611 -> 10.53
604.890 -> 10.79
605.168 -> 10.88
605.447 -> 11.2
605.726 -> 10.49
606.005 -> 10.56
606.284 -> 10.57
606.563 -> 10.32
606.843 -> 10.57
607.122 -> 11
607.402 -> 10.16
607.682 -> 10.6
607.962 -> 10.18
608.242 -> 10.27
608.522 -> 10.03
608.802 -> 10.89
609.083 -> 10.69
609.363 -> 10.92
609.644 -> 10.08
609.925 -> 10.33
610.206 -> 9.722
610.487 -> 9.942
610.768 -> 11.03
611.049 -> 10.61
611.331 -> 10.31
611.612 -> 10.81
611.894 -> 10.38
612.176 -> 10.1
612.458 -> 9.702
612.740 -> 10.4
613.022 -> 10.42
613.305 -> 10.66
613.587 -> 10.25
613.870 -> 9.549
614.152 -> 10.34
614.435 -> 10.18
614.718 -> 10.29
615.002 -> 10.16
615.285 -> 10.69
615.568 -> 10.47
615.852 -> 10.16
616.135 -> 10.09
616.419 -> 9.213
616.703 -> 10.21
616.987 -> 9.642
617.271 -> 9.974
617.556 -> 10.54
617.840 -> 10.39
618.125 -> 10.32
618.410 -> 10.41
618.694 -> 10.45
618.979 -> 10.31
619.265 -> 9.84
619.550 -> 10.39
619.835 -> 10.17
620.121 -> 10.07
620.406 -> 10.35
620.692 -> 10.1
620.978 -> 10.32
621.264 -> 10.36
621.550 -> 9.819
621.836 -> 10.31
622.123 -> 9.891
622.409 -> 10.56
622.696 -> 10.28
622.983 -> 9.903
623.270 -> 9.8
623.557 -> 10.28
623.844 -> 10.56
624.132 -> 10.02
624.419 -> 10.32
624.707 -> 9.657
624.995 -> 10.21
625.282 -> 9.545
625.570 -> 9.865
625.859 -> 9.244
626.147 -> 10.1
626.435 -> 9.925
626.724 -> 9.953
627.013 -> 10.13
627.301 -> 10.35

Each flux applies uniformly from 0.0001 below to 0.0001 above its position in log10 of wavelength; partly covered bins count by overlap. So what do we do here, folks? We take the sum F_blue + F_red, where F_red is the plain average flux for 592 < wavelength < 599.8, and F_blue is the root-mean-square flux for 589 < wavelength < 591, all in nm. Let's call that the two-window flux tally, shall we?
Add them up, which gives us 20.5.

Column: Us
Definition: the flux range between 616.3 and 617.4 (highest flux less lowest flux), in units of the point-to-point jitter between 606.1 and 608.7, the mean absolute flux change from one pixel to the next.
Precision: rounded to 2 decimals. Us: 2.69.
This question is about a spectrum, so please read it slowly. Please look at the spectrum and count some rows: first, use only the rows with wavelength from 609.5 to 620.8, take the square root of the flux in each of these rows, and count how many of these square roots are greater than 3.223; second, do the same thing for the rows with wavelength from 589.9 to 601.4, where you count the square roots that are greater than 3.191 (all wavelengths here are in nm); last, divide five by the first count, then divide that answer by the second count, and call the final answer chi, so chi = 0.011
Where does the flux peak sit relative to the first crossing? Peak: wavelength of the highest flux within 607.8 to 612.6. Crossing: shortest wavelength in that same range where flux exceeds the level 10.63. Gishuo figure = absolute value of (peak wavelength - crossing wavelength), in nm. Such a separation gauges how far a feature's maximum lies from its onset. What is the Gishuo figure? 1.97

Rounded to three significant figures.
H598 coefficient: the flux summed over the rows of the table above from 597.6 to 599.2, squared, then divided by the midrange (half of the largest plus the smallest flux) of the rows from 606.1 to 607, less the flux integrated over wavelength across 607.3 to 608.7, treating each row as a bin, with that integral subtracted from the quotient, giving 366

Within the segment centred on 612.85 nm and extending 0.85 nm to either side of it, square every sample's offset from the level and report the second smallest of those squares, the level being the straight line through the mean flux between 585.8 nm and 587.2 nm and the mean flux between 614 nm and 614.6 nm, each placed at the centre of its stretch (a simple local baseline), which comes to 0.013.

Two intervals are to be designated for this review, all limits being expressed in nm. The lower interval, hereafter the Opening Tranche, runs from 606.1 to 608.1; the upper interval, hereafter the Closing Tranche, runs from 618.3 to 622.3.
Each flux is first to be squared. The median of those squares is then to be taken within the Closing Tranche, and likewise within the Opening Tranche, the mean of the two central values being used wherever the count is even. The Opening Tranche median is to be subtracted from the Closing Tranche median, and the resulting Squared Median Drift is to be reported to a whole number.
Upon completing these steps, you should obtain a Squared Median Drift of -5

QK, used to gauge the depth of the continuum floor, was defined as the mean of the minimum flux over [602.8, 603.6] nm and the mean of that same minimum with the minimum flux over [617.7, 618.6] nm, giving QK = 10.4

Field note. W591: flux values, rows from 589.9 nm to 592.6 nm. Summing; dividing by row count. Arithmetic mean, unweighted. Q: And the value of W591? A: 10.5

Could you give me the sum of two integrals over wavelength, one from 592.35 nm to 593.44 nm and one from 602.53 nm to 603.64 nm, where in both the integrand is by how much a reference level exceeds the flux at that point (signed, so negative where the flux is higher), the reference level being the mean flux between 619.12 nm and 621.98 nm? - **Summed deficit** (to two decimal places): -1.12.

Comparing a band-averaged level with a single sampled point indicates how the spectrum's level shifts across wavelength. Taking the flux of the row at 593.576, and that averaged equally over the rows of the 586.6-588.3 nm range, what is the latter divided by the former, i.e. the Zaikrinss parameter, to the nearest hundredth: 1.01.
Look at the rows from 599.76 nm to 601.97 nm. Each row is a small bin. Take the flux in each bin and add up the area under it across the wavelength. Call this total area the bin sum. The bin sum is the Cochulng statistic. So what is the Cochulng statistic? 23.2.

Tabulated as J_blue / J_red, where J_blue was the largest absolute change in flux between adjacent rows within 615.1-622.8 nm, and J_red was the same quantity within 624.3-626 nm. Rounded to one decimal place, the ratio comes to 1.5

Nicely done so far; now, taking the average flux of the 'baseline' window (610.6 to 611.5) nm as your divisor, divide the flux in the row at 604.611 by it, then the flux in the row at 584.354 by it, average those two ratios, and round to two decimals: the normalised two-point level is 0.98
